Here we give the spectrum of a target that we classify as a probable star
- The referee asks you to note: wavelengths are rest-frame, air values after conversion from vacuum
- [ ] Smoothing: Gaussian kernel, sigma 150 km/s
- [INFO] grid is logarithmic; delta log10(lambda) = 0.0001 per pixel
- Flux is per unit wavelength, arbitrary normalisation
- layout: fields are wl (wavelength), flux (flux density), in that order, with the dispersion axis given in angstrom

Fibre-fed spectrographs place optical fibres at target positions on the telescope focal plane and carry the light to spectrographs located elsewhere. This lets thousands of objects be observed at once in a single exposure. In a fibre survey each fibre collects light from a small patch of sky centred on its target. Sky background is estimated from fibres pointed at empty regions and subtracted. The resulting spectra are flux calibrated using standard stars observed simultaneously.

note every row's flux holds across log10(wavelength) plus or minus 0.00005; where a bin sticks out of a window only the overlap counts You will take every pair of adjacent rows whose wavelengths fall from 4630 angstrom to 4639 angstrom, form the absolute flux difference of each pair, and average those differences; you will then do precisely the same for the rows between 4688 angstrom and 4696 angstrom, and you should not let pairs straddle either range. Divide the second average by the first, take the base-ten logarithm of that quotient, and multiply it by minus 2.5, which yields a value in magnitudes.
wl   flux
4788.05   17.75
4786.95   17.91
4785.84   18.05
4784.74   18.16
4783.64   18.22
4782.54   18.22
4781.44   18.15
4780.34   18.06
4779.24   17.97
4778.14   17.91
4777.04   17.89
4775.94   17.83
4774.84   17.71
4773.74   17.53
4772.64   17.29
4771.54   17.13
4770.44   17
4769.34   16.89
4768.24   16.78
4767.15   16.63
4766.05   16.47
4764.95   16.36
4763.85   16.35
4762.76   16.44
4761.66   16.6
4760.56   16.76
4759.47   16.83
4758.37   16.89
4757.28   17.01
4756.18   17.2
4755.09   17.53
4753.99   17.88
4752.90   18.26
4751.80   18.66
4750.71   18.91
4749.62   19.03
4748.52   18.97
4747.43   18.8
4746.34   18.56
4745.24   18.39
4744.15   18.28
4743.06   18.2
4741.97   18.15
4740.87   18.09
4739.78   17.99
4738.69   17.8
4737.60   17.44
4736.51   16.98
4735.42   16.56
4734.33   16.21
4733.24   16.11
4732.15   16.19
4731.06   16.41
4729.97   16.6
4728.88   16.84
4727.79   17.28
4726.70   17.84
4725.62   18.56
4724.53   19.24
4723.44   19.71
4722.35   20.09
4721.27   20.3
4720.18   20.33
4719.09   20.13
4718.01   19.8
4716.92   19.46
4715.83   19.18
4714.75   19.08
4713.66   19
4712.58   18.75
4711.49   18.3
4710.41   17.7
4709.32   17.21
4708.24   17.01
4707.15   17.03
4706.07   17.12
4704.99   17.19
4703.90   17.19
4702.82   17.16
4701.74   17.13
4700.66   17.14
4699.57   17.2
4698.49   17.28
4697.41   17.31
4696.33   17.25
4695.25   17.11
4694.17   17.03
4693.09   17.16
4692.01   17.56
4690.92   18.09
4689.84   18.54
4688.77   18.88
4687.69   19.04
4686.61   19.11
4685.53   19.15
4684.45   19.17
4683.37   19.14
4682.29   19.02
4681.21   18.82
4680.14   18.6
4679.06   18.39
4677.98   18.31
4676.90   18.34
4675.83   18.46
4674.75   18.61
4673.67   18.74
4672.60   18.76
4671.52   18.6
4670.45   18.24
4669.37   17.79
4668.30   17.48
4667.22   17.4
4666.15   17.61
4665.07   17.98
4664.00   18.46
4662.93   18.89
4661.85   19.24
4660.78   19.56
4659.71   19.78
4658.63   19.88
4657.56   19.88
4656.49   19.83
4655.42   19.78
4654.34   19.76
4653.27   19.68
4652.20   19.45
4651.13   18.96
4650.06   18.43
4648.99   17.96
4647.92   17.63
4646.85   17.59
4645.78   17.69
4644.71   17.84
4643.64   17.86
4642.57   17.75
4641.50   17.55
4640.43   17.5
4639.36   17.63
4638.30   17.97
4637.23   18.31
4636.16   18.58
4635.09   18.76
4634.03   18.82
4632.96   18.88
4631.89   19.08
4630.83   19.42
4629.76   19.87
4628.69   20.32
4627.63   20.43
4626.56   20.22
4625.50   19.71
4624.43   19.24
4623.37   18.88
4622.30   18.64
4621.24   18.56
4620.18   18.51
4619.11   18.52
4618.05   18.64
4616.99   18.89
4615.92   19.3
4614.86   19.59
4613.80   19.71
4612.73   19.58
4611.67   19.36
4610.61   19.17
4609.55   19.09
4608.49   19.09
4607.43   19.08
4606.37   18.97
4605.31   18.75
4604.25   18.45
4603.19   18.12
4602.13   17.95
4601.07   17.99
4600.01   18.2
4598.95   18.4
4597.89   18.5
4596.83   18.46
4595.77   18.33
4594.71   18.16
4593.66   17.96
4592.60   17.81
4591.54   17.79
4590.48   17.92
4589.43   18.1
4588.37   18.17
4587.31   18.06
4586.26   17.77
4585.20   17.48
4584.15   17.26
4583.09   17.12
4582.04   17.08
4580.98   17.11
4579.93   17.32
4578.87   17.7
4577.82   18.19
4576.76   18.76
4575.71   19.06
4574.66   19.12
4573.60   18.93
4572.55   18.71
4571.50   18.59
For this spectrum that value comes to -0.48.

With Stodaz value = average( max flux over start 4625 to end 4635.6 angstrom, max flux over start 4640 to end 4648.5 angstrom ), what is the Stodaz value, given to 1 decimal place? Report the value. 19.1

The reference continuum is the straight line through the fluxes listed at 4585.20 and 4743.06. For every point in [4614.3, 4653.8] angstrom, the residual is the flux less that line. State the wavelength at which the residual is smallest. 4640.43 angstrom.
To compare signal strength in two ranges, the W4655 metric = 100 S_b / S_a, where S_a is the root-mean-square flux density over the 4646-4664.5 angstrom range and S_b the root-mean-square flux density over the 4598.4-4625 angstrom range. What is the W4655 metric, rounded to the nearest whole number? 99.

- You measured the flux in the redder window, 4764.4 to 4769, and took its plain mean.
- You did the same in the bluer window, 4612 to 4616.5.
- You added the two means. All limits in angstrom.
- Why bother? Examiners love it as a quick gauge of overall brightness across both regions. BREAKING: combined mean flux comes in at 36.1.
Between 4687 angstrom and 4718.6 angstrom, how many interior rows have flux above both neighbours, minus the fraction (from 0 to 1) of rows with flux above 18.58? 0.7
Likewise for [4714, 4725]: 0.0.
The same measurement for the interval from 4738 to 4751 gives 0.7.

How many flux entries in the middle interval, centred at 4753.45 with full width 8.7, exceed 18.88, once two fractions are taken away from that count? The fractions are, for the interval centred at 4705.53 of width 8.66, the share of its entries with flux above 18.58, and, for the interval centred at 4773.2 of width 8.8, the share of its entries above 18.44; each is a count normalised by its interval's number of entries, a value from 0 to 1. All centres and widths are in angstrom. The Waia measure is 2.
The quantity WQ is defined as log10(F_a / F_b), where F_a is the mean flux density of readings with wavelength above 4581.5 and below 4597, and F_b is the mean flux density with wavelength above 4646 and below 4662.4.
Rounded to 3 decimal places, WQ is -0.031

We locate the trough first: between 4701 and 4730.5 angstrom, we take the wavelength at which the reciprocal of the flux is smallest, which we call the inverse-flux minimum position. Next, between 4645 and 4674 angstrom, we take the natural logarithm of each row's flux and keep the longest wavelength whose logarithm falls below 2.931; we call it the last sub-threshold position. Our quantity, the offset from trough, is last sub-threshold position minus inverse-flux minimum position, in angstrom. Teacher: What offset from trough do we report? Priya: -46.5 angstrom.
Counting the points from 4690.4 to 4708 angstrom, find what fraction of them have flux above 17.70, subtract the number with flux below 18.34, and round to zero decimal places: -16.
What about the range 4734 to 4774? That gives -30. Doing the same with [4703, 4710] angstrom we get -6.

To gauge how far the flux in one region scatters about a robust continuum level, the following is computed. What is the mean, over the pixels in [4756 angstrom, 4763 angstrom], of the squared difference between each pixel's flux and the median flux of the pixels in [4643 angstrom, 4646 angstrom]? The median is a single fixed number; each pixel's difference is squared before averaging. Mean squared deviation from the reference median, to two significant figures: 1.1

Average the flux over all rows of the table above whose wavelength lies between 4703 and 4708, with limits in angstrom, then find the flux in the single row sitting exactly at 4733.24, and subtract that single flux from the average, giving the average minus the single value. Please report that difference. 1.0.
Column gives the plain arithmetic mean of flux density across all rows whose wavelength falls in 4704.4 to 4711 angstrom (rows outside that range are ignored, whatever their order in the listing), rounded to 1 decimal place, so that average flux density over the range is 17.2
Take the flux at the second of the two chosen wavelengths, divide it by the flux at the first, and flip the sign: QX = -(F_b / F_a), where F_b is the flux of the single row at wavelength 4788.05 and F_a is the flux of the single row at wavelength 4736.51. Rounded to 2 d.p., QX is -1.05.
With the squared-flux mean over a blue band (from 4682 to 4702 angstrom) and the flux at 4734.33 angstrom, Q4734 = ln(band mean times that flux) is 8.57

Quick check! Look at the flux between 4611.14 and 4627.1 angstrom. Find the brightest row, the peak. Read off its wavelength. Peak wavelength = 4626.56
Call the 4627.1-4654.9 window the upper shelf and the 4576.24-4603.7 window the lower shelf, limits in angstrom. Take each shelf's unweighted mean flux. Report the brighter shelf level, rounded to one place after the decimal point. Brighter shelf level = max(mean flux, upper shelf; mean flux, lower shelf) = 18.6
